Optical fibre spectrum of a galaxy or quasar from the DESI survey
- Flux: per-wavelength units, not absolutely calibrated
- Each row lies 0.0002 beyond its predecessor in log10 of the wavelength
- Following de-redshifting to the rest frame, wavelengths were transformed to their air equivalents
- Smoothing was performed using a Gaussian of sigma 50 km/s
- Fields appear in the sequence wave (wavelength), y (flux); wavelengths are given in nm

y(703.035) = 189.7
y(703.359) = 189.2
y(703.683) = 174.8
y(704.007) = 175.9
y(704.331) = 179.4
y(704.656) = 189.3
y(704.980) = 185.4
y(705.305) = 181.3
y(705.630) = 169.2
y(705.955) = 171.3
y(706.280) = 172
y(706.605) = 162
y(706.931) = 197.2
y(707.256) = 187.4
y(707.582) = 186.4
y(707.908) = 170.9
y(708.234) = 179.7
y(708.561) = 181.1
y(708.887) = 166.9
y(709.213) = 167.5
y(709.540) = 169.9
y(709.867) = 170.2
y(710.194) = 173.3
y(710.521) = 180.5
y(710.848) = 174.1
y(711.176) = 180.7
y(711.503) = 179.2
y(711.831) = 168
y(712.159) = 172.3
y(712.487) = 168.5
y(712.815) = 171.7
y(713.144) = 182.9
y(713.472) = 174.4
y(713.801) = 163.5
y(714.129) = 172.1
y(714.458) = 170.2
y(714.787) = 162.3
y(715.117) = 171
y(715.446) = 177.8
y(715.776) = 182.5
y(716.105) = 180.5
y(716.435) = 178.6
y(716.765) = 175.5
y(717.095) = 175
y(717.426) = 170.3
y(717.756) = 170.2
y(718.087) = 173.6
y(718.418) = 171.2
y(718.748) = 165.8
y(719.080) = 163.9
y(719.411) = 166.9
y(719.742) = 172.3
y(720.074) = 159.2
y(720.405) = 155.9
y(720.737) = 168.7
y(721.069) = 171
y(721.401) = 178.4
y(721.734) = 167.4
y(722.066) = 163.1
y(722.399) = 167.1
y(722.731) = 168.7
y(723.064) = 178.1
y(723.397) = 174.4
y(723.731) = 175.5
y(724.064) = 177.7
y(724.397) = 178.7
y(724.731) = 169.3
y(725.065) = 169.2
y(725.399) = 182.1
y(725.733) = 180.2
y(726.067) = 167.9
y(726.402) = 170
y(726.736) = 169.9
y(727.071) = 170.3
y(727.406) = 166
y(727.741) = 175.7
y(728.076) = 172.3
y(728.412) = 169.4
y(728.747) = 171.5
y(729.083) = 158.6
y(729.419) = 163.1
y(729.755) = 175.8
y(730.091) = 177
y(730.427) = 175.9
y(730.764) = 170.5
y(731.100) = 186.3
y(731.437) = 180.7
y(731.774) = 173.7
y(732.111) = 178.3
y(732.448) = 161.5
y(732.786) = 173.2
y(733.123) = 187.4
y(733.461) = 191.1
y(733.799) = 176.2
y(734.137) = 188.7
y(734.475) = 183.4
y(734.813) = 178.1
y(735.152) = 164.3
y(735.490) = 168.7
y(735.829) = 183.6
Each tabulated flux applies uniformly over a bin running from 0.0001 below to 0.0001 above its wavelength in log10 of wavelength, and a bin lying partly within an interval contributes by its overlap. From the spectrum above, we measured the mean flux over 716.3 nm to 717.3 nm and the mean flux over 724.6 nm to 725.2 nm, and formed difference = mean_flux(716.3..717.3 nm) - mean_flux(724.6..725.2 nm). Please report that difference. 7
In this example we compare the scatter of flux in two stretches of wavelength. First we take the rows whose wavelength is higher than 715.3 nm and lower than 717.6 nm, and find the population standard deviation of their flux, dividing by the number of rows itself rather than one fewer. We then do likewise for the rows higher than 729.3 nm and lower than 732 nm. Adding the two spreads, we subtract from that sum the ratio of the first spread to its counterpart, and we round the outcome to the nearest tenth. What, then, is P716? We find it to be 9.5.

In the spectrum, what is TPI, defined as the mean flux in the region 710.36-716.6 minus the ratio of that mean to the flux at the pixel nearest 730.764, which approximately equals 173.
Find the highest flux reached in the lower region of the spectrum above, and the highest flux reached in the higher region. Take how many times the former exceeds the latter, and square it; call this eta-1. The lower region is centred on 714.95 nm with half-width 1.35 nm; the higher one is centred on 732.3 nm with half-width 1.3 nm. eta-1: 0.91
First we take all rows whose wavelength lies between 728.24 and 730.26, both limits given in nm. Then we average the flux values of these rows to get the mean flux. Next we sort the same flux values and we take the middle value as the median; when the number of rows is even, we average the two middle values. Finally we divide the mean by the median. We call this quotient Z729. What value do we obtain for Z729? 0.993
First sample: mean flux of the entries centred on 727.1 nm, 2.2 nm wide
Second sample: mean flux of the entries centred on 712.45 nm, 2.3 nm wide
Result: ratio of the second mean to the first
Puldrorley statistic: 1.02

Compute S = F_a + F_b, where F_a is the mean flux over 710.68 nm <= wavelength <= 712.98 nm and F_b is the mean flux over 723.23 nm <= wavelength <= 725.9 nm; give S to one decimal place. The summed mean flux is 349.4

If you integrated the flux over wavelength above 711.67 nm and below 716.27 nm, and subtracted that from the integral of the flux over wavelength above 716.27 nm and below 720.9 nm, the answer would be -12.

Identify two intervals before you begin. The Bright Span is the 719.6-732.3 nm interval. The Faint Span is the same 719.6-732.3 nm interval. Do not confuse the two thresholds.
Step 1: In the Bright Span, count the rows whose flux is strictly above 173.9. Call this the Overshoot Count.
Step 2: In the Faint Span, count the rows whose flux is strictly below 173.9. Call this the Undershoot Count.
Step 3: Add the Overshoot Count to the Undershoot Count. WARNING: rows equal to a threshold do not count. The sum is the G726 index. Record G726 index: 38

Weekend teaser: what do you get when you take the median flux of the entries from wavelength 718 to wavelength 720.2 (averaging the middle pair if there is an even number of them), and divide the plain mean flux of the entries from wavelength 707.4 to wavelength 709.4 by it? 1.05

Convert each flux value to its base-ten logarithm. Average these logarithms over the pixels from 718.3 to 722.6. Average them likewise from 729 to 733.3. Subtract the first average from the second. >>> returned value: 0.018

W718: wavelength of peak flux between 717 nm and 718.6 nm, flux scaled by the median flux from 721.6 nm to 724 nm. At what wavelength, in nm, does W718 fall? 717.095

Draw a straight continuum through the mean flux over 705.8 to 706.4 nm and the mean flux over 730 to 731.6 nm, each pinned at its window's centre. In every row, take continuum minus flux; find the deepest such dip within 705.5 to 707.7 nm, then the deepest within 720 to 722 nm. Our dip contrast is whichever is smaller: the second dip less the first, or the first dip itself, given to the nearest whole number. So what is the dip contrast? 10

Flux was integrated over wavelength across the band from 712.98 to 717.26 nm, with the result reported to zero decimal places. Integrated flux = 746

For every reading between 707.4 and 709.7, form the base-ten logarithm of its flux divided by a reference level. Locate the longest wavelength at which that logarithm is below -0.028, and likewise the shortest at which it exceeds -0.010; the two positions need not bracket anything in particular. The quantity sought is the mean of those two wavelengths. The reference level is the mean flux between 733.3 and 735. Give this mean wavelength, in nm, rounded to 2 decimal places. 708.56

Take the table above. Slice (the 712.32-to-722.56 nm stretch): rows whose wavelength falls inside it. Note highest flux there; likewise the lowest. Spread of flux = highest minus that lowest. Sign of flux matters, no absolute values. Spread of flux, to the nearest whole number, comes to 27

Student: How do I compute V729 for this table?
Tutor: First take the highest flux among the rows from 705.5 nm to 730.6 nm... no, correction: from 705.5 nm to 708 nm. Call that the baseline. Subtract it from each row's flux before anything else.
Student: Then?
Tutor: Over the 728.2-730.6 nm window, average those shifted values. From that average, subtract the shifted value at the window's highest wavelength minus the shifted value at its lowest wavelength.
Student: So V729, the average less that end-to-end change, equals -33.5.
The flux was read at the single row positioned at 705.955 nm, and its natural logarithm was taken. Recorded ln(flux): 5.14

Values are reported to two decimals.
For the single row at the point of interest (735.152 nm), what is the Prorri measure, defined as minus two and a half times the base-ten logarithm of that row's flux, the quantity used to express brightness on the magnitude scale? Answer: -5.54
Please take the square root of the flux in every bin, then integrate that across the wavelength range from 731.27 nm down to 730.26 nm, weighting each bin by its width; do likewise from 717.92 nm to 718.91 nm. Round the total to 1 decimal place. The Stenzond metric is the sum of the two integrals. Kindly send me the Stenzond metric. 26.4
